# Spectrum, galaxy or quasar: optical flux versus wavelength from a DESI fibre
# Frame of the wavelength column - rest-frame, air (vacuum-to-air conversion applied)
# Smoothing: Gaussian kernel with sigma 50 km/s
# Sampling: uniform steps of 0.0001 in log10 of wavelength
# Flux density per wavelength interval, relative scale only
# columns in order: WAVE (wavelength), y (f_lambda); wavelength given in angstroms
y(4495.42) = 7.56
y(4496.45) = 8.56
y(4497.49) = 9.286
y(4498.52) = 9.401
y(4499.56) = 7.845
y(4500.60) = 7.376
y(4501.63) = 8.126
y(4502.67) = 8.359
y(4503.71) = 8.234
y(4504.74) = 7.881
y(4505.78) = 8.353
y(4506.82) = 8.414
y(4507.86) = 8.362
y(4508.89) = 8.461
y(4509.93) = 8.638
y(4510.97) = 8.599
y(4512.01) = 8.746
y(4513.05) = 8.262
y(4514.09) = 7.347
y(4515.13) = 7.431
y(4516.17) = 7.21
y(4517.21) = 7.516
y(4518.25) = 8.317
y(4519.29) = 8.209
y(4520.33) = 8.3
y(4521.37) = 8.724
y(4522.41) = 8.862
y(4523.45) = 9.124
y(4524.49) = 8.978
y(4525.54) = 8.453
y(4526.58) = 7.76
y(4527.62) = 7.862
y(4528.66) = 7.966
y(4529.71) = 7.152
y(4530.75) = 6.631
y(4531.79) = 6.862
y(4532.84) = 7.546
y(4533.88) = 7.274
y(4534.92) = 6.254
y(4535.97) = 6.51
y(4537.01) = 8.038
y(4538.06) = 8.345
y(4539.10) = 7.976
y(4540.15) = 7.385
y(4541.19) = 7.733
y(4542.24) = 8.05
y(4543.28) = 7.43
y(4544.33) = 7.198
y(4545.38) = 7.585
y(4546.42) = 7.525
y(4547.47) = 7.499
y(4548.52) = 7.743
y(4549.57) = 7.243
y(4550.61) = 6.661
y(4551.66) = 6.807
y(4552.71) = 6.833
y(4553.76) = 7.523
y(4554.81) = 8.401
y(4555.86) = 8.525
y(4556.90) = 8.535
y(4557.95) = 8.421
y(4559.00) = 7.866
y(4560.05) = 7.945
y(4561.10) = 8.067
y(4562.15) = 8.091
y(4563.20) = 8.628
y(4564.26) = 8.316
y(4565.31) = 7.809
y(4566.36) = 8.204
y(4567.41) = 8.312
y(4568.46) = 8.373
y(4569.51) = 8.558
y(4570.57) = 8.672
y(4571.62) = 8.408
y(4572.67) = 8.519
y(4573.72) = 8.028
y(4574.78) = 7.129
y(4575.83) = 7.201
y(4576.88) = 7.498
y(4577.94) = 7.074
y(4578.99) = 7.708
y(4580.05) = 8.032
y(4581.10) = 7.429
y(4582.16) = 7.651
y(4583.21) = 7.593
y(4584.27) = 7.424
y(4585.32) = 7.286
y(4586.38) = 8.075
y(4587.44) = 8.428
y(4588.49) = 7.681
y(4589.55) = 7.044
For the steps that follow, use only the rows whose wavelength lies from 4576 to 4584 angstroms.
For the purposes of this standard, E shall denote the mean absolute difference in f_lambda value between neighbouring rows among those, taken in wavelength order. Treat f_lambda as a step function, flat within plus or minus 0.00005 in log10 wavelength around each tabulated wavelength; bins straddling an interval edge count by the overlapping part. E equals 0.38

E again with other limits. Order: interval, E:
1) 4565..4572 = 0.19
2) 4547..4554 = 0.36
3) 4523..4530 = 0.40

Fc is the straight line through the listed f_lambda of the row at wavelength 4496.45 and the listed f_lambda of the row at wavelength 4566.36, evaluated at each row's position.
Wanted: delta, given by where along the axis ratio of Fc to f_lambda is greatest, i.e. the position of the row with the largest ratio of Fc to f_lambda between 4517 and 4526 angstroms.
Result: 4517.21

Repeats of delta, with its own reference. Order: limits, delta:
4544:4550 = 4544.33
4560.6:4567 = 4565.31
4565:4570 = 4565.31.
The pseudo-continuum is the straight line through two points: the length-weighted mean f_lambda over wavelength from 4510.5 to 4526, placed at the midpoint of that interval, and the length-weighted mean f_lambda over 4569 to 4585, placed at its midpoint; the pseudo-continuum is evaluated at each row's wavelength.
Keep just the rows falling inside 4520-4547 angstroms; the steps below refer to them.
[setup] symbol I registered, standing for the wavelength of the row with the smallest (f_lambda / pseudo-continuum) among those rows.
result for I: 4534.92 angstroms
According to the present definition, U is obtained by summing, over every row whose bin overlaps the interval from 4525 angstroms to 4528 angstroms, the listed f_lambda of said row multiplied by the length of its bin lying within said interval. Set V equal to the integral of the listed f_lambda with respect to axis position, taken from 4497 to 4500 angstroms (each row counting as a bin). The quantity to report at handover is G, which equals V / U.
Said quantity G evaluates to 1.11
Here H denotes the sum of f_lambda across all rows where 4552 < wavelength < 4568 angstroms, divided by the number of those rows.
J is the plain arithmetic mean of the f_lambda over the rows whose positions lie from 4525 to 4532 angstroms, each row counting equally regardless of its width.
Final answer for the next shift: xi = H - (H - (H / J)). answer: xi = 1.08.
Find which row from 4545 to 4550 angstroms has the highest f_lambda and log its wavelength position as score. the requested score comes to 4548.52 angstroms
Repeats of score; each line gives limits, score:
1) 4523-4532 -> 4523.45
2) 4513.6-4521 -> 4518.25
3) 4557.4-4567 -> 4563.20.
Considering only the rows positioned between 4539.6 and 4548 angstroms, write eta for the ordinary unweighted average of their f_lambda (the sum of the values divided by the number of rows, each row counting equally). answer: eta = 7.6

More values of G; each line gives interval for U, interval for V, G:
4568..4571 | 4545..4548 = 0.88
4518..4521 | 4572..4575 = 0.96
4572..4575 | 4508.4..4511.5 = 1.11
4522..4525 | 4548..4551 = 0.81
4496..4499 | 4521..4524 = 0.98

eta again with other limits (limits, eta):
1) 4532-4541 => 7.4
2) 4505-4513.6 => 8.5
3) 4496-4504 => 8.4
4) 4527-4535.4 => 7.2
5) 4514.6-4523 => 8.1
